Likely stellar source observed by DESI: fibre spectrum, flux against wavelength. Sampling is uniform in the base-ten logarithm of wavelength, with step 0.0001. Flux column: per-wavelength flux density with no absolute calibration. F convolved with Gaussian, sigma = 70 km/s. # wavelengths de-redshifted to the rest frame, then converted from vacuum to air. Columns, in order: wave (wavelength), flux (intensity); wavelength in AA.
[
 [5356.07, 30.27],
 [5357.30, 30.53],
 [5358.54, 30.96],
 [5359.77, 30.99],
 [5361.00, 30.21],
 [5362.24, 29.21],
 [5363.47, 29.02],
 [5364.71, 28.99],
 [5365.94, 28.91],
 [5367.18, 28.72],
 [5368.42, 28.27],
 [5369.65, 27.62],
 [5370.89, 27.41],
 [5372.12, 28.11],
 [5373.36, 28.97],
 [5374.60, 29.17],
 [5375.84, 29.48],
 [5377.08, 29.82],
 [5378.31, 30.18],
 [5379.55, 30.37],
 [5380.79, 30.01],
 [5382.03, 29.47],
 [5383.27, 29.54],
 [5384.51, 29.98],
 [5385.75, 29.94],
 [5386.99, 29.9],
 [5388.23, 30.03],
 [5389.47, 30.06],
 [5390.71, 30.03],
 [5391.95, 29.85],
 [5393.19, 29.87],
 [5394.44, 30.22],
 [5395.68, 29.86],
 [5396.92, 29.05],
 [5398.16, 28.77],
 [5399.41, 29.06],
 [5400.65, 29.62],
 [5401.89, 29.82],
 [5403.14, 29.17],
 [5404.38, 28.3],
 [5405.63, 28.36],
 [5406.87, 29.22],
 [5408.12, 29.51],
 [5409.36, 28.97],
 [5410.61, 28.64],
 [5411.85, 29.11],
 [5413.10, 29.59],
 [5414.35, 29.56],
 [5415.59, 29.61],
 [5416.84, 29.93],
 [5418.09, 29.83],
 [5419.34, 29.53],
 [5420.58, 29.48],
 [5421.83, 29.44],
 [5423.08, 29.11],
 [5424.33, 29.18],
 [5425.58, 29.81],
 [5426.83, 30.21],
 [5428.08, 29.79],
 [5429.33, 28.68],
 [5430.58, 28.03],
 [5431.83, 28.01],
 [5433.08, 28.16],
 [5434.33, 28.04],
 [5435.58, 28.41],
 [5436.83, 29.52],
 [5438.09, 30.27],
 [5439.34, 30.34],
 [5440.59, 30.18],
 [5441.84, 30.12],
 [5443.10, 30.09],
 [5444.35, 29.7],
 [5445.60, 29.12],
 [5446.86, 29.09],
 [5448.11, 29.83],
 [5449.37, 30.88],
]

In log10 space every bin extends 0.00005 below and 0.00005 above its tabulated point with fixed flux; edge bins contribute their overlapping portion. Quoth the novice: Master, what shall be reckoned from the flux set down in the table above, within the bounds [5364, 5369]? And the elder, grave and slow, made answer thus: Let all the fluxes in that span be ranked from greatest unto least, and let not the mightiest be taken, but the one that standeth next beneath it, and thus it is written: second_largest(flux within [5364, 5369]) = 28.91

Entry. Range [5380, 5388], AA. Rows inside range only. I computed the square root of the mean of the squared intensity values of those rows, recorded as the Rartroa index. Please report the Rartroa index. 29.8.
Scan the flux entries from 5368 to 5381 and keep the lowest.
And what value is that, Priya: 27.41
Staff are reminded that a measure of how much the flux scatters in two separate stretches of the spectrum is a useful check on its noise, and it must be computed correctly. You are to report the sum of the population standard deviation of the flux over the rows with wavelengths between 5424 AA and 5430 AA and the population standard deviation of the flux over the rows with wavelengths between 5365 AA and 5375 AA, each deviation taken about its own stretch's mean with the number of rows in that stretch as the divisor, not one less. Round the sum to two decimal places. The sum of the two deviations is 1.15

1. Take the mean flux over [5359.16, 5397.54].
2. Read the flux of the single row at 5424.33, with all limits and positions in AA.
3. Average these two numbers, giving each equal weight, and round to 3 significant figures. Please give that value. 29.3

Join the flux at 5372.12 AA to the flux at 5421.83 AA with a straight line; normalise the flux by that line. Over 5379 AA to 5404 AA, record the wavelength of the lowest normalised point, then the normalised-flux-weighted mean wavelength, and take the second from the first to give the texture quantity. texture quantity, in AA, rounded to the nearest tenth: 6.9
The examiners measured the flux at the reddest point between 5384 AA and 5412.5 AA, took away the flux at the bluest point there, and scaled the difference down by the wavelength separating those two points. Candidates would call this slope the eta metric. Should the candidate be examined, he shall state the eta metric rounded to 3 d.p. -0.032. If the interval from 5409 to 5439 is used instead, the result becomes 0.045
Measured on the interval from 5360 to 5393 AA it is -0.012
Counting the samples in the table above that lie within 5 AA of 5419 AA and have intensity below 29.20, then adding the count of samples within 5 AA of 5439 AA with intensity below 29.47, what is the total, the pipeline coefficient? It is 3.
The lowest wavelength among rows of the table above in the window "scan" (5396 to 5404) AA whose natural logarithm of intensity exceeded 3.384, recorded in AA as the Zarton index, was 5400.65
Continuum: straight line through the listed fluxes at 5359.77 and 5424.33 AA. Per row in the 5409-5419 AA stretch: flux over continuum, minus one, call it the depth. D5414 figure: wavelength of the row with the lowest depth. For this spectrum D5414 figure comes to 5410.61 AA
